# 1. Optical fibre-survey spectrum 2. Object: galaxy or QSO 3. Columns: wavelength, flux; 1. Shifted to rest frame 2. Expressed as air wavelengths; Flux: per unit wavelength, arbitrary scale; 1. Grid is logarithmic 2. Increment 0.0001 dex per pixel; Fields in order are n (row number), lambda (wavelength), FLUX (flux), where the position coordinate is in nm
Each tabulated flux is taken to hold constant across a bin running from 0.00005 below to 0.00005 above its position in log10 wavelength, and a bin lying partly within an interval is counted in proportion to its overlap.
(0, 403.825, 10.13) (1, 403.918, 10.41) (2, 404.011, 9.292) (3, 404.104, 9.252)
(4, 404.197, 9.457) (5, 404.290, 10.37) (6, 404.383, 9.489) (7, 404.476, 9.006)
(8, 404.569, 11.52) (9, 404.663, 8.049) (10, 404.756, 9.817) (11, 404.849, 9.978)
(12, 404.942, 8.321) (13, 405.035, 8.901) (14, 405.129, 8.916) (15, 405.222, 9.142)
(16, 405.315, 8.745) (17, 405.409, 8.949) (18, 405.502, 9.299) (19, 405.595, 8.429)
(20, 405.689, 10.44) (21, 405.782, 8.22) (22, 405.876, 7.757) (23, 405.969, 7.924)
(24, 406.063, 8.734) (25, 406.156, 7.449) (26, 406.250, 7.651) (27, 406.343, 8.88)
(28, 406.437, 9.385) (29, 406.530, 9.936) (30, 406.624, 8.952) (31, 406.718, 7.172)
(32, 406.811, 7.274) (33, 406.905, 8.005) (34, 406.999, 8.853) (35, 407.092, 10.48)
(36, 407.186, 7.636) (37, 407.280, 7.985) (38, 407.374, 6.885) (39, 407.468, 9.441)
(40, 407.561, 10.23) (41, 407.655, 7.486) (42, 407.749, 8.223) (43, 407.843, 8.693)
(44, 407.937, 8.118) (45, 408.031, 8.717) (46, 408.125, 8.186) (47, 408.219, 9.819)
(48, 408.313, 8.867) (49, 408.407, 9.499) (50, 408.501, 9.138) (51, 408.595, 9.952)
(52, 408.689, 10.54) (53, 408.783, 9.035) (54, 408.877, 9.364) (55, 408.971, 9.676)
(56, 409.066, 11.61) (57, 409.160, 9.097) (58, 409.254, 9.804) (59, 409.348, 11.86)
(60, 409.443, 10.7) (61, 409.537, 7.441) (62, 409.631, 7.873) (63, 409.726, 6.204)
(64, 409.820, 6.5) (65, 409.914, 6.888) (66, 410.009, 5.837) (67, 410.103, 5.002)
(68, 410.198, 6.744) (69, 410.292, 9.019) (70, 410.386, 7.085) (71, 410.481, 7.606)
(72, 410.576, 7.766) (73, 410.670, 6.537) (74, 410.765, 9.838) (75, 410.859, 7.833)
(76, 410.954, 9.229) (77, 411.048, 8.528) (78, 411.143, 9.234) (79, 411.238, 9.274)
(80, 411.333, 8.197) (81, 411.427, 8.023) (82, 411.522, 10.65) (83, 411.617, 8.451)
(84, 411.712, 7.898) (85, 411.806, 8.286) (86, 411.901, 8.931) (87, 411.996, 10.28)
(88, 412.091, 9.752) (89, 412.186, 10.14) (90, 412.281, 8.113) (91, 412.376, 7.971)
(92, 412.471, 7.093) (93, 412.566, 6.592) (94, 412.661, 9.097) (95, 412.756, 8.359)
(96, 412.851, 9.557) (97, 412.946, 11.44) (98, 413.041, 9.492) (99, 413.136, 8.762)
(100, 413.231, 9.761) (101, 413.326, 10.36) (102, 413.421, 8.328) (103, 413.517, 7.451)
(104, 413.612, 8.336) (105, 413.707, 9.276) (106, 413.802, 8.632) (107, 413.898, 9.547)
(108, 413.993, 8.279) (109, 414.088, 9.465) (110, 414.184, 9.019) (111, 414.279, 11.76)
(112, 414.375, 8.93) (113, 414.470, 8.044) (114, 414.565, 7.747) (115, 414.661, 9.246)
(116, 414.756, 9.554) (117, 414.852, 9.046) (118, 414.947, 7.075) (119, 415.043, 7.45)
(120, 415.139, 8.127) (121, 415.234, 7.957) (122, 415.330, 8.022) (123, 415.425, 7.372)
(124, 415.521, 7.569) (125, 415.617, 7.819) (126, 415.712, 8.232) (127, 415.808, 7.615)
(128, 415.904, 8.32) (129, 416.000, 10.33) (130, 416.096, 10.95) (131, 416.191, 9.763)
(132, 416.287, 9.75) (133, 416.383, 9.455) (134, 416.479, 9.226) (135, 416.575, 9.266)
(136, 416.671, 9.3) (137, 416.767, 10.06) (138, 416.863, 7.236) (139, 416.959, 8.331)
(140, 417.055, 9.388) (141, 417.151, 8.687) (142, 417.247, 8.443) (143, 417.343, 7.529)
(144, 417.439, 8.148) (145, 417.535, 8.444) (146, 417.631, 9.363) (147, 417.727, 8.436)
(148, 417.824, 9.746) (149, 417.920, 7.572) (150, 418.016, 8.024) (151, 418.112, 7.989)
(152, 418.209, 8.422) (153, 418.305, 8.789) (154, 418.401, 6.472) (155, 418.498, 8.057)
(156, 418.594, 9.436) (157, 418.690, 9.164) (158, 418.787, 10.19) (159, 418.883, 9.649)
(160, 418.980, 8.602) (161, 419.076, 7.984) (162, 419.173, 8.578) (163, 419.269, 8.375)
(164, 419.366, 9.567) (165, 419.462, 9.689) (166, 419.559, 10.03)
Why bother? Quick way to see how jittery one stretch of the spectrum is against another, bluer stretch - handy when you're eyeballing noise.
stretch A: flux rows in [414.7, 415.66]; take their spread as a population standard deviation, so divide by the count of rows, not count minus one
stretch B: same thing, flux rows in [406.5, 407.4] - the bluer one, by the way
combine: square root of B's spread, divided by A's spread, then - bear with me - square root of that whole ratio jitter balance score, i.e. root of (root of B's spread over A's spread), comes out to 1.21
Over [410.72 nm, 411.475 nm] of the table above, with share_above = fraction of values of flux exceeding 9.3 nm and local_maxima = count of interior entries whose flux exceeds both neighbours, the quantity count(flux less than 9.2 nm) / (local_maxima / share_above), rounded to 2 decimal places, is 0.25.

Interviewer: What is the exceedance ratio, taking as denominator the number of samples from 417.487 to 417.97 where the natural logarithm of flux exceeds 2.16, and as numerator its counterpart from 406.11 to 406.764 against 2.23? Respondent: 1.0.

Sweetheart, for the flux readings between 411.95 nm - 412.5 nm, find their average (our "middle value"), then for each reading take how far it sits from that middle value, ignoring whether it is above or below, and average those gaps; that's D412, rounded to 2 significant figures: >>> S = 1.2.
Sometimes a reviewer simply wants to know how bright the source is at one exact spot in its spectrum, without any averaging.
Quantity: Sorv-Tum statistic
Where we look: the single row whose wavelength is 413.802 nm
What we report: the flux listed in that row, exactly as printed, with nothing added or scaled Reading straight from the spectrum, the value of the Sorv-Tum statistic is 8.632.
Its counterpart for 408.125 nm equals 8.186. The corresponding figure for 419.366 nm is 9.567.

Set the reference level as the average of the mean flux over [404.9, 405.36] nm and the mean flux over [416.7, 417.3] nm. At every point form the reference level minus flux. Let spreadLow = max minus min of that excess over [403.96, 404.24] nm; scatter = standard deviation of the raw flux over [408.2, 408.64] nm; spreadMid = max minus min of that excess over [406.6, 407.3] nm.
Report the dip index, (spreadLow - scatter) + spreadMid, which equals 3.1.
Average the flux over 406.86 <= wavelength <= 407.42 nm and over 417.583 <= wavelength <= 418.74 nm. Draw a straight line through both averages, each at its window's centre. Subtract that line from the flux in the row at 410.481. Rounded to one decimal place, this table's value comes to -0.7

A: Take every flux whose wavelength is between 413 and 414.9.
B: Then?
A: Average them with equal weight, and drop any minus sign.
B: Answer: 9.1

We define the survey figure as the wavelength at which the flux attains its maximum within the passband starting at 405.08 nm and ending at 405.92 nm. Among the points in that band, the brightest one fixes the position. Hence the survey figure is 405.689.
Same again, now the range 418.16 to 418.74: 418.594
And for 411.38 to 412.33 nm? 411.522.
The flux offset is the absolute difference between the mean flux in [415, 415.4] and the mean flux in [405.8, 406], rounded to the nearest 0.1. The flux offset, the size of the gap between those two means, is 0.0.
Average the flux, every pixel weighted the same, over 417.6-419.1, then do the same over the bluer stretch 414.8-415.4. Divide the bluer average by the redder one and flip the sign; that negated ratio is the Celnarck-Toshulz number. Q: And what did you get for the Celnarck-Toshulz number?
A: -0.92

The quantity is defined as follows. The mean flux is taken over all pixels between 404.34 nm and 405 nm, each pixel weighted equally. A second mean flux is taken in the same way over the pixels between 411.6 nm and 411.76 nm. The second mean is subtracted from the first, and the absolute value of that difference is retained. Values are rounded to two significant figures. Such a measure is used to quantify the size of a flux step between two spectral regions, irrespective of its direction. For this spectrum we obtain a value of 1.3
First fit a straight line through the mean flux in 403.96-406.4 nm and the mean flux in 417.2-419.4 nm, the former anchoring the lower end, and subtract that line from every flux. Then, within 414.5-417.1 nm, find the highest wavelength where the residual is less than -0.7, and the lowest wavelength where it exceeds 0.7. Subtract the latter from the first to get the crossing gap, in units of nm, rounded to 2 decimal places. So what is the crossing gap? 2.11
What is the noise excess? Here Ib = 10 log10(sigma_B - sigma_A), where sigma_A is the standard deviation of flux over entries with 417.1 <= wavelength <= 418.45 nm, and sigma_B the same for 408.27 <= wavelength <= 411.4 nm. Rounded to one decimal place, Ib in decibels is -0.8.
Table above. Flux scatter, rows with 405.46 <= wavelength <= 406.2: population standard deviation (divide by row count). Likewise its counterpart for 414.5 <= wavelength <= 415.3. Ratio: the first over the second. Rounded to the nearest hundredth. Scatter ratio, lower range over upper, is 1.07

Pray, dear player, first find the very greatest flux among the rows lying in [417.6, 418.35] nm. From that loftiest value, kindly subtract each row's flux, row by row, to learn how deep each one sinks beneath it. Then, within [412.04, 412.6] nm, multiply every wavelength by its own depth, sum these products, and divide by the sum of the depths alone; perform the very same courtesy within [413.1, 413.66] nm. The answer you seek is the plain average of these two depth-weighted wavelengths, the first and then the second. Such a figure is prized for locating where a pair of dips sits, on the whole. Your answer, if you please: 412.97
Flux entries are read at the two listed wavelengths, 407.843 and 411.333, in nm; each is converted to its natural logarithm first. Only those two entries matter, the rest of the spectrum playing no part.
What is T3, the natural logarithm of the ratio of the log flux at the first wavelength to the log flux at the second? 0.03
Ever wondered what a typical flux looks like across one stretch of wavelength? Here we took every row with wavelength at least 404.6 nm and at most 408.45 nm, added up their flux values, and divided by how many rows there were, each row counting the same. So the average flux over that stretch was 8.7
